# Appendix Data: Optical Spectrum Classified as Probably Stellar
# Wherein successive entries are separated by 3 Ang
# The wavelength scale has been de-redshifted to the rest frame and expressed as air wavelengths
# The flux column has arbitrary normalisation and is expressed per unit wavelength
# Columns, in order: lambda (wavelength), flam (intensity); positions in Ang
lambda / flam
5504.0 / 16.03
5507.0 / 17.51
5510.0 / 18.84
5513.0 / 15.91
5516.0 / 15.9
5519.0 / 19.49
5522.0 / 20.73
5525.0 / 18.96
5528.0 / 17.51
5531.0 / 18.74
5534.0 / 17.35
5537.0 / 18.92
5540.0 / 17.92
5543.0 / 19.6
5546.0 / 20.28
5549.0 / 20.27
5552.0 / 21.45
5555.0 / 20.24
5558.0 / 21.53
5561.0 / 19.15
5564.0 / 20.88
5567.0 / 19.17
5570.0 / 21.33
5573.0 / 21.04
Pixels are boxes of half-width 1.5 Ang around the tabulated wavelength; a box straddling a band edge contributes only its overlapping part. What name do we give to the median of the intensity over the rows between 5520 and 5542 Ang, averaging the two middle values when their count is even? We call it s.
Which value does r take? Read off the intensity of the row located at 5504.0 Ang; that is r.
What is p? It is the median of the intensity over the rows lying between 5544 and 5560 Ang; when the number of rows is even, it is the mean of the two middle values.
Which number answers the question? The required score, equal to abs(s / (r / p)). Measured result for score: 23.7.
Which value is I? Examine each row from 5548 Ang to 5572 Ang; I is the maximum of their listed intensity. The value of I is 21.53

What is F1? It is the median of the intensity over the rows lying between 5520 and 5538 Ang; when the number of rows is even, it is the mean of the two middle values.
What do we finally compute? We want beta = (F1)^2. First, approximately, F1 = 18.8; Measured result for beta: 355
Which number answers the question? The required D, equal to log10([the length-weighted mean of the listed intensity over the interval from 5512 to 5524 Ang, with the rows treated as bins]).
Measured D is 1.26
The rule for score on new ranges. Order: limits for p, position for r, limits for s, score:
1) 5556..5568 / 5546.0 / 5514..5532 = 18.6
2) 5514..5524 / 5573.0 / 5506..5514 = 16.2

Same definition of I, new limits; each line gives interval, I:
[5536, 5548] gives 20.28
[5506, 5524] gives 20.73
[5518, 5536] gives 20.73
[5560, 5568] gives 20.88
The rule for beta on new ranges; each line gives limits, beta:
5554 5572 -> 423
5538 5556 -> 410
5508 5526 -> 357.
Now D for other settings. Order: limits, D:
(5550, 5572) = 1.31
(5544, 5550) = 1.31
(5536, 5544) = 1.27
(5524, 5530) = 1.26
